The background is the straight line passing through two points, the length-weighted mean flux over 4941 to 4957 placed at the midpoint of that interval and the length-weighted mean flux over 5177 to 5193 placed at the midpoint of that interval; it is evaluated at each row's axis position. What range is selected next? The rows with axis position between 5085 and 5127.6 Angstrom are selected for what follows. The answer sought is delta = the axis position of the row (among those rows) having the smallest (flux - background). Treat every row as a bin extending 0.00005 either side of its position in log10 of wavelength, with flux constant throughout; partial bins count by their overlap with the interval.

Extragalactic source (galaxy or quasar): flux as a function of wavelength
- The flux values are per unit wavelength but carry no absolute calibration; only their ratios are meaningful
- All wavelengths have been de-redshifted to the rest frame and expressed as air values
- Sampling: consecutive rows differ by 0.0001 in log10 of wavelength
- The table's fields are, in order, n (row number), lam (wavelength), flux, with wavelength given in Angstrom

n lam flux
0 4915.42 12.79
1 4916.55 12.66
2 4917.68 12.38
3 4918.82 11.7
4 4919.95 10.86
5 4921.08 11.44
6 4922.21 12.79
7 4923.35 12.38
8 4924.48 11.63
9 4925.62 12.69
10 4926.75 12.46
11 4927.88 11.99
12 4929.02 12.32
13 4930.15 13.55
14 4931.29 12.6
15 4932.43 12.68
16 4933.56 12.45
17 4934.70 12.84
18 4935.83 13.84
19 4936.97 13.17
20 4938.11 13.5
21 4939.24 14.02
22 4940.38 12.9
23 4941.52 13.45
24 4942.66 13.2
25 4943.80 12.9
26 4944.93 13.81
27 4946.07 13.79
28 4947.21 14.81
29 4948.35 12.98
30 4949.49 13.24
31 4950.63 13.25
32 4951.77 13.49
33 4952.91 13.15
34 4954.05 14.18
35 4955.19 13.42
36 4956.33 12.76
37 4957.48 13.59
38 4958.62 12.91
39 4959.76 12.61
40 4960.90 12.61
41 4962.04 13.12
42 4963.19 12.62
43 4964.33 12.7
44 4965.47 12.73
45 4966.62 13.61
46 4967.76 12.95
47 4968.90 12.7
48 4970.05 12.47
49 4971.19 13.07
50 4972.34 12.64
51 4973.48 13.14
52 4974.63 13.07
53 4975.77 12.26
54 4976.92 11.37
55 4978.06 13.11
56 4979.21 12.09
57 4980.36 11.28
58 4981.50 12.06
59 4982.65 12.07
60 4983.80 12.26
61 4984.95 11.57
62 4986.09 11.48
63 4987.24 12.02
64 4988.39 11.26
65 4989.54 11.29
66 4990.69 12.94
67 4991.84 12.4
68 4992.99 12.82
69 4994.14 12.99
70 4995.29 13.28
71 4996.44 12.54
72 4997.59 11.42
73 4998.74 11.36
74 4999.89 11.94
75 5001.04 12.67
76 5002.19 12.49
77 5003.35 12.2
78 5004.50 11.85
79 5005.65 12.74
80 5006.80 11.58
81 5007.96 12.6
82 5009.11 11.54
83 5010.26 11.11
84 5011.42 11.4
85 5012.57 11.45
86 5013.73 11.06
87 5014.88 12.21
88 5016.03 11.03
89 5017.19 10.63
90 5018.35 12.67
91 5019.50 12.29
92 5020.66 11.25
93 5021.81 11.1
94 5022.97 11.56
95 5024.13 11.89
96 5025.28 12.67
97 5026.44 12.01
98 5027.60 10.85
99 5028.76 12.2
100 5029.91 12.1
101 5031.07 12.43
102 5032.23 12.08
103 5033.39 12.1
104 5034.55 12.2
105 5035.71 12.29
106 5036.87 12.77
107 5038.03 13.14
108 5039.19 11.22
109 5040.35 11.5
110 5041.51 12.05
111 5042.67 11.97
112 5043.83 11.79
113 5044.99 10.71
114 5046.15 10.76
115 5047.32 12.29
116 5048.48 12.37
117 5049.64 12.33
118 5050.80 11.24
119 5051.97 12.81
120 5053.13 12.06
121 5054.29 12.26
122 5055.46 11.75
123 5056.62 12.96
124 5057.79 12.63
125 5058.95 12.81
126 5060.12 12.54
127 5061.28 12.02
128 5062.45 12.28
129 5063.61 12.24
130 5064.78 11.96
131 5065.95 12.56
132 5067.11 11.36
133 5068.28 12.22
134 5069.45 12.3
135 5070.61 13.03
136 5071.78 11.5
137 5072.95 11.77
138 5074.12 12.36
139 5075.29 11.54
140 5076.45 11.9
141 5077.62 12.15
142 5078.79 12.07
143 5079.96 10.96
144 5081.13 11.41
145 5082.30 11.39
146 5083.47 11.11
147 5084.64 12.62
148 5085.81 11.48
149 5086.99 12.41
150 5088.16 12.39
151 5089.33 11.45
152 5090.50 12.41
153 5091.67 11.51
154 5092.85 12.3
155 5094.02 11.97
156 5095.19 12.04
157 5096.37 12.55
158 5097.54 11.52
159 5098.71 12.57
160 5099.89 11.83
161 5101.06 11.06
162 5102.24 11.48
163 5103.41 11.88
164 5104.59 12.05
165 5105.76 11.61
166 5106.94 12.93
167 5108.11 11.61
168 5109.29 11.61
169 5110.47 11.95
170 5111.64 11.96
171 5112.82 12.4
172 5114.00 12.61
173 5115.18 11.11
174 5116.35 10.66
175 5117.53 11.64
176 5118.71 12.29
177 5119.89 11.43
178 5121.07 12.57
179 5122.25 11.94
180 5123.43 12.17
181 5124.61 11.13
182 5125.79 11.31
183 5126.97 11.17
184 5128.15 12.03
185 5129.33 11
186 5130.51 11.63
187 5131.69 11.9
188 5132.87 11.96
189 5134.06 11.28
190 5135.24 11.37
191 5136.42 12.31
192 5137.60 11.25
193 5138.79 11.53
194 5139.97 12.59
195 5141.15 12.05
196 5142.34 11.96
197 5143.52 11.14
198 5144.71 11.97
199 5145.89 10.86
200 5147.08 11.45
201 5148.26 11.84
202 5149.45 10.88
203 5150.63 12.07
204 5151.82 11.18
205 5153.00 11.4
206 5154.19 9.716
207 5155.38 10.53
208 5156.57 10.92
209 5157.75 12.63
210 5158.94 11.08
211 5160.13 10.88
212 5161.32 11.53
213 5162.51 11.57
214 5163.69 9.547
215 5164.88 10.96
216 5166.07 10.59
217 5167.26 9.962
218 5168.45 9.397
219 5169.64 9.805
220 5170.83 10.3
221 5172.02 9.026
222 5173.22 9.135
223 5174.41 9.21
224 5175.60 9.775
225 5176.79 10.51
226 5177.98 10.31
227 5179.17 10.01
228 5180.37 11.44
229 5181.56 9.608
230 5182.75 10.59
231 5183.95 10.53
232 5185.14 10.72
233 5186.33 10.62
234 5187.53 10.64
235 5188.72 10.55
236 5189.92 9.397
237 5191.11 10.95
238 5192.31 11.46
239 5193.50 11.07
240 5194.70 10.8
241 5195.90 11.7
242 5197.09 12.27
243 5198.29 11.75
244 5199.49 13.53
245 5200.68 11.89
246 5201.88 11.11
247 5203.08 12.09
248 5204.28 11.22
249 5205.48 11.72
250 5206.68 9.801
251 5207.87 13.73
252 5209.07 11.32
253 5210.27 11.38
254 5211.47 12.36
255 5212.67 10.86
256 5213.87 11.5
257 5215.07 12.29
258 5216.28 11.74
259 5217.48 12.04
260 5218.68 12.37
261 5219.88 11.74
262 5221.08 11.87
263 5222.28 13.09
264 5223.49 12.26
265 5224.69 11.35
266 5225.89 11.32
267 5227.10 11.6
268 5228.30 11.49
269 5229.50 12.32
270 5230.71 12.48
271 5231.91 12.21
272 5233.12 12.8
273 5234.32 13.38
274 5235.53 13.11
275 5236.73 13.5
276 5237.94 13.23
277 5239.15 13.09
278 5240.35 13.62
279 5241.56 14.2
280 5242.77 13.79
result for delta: 5116.35 Angstrom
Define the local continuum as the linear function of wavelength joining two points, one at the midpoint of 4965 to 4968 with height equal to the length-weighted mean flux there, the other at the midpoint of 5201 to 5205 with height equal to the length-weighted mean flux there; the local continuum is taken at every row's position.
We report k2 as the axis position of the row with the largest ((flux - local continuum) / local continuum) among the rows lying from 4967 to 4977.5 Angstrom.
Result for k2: 4973.48 Angstrom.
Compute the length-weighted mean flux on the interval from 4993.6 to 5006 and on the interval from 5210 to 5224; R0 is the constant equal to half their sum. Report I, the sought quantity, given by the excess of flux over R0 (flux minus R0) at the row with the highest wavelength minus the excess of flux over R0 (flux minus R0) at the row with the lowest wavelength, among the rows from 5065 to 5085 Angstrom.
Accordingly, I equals 0.1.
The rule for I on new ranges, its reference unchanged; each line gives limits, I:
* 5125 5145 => 0.7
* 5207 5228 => -2.1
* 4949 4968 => -0.3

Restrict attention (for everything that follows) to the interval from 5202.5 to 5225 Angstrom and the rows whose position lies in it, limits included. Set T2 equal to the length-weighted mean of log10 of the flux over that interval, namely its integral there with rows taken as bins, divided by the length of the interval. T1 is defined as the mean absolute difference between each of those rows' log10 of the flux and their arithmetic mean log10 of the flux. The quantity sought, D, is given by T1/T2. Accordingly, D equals 0.0204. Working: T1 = 0.0219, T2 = 1.07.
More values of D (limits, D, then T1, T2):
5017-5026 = 0.0215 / 0.0230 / 1.07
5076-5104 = 0.0148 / 0.0159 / 1.07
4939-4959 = 0.0115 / 0.0130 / 1.13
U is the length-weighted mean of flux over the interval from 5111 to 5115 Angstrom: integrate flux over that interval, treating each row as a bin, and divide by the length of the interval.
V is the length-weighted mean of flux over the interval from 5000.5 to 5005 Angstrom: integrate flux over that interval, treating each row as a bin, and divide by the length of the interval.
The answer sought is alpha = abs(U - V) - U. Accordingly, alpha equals -12.1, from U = 12.2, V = 12.3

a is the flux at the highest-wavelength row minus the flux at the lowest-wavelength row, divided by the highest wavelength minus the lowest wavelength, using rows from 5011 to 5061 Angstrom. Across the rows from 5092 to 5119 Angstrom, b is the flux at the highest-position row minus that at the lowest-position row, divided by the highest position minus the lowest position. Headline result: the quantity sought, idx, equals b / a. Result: 0.0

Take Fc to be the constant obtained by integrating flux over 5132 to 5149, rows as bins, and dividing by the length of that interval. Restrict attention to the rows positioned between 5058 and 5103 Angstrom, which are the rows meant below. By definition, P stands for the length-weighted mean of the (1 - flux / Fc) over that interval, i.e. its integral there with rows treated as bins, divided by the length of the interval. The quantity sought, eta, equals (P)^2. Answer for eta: 0.0007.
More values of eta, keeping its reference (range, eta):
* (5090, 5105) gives 0.0005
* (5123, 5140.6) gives 0.0000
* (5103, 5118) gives 0.0002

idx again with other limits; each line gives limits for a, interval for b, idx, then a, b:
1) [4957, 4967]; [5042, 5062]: 1.2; 0.002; 0.003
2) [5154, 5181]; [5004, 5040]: -0.3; 0.066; -0.018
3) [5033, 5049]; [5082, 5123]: 0.8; 0.018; 0.014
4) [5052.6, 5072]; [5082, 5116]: 0.3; -0.030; -0.009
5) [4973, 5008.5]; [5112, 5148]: 1.8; -0.016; -0.028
